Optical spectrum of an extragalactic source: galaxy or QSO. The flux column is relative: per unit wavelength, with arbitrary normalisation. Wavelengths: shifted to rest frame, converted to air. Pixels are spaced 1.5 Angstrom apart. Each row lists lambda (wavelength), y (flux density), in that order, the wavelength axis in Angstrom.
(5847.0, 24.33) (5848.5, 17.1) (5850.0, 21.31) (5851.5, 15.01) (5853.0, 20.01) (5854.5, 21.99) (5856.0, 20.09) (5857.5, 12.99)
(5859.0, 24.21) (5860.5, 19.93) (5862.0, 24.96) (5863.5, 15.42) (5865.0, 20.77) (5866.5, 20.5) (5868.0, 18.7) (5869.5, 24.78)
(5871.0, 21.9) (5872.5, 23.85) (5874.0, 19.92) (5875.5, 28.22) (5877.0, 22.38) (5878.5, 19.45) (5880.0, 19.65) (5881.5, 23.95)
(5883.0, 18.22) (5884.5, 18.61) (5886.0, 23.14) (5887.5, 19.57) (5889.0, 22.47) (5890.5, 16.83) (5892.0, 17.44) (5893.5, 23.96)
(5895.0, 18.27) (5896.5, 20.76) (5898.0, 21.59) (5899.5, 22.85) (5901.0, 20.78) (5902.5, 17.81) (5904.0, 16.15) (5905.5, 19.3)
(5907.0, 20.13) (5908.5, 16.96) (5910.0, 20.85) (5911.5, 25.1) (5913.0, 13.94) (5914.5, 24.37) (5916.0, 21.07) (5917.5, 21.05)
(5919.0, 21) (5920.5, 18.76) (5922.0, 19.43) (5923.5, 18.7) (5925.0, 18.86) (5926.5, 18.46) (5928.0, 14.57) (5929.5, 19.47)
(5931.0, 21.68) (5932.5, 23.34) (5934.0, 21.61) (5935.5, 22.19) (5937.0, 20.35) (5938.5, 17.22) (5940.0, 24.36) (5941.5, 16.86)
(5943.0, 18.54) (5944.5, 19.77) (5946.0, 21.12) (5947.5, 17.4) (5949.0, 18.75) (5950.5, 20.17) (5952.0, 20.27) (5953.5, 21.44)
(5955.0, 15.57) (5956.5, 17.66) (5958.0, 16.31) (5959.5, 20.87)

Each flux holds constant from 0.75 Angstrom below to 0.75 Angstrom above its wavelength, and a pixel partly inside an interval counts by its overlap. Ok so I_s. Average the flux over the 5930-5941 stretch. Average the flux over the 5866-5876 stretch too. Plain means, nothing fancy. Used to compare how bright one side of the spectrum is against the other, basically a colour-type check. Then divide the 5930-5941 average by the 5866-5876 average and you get 0.95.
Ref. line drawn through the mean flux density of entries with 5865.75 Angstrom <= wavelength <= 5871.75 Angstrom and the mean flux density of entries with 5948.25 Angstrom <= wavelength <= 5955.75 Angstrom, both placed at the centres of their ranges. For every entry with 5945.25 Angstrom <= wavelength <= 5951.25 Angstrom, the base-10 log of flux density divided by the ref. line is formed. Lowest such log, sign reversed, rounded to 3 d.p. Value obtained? 0.046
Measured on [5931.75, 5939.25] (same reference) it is 0.056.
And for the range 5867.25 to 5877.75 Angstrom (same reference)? 0.060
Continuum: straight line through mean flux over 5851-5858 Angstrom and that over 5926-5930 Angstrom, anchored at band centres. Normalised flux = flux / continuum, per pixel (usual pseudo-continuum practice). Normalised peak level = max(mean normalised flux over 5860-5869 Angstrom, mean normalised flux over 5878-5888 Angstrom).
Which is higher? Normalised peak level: 1.14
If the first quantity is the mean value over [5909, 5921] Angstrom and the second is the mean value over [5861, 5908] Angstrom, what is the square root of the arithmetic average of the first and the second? 4.55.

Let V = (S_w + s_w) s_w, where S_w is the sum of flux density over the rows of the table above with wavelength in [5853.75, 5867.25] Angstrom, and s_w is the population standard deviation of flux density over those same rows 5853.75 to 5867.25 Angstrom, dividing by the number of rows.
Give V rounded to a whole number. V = 666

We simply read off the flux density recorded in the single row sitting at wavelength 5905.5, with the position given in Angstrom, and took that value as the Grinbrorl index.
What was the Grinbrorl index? 19.3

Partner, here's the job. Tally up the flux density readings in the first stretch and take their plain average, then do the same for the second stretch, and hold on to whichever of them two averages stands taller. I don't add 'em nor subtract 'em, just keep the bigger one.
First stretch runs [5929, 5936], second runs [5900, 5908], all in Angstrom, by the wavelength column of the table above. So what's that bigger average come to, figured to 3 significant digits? 21.7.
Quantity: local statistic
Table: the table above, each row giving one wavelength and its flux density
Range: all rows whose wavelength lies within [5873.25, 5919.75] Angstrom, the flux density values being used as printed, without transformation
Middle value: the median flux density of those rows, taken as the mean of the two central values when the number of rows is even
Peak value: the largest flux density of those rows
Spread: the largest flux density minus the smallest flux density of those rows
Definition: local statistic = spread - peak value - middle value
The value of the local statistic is -34.7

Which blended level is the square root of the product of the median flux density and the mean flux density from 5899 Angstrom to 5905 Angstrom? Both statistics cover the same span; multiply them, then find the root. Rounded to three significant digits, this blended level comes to 19.3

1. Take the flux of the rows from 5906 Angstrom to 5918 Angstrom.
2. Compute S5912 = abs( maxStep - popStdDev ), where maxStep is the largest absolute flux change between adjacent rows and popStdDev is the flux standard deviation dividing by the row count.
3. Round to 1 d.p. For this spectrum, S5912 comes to 7.8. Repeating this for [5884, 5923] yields 8.5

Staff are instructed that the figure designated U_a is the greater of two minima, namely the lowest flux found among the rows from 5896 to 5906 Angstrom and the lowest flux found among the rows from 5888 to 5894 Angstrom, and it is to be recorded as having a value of 16.8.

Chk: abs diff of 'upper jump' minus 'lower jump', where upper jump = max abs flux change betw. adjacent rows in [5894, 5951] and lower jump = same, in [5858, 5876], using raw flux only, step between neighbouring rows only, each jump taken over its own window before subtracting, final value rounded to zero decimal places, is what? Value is 2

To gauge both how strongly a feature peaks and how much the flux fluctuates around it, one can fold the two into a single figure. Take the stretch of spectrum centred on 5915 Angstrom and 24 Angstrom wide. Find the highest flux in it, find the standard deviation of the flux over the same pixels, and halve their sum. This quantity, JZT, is 13.9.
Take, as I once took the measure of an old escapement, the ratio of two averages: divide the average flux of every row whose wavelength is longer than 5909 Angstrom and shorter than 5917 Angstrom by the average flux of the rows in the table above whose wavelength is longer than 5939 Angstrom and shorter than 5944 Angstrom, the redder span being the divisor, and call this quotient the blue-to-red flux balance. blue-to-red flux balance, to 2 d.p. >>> 1.06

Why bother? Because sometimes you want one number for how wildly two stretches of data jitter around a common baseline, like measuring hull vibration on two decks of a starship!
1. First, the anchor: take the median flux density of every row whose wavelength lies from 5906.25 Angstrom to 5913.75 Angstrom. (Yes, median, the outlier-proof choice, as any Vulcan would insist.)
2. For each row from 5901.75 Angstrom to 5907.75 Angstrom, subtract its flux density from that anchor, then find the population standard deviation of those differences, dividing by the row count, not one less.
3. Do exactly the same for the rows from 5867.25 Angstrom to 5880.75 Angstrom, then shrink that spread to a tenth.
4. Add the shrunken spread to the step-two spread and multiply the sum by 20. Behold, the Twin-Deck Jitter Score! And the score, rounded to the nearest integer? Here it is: 36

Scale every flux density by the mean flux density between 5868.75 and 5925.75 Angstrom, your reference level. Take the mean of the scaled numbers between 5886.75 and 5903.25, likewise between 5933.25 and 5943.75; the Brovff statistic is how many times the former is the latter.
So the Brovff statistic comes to 1.00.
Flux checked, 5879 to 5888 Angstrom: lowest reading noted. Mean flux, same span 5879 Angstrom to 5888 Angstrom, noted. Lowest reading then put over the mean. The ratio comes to 0.888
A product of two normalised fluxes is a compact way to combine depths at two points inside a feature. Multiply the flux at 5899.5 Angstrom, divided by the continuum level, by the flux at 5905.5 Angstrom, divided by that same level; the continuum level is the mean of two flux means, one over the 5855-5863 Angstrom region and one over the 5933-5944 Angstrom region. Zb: 1.07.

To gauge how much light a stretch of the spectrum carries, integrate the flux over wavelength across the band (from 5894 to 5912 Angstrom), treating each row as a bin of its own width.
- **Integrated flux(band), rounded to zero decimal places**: 361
